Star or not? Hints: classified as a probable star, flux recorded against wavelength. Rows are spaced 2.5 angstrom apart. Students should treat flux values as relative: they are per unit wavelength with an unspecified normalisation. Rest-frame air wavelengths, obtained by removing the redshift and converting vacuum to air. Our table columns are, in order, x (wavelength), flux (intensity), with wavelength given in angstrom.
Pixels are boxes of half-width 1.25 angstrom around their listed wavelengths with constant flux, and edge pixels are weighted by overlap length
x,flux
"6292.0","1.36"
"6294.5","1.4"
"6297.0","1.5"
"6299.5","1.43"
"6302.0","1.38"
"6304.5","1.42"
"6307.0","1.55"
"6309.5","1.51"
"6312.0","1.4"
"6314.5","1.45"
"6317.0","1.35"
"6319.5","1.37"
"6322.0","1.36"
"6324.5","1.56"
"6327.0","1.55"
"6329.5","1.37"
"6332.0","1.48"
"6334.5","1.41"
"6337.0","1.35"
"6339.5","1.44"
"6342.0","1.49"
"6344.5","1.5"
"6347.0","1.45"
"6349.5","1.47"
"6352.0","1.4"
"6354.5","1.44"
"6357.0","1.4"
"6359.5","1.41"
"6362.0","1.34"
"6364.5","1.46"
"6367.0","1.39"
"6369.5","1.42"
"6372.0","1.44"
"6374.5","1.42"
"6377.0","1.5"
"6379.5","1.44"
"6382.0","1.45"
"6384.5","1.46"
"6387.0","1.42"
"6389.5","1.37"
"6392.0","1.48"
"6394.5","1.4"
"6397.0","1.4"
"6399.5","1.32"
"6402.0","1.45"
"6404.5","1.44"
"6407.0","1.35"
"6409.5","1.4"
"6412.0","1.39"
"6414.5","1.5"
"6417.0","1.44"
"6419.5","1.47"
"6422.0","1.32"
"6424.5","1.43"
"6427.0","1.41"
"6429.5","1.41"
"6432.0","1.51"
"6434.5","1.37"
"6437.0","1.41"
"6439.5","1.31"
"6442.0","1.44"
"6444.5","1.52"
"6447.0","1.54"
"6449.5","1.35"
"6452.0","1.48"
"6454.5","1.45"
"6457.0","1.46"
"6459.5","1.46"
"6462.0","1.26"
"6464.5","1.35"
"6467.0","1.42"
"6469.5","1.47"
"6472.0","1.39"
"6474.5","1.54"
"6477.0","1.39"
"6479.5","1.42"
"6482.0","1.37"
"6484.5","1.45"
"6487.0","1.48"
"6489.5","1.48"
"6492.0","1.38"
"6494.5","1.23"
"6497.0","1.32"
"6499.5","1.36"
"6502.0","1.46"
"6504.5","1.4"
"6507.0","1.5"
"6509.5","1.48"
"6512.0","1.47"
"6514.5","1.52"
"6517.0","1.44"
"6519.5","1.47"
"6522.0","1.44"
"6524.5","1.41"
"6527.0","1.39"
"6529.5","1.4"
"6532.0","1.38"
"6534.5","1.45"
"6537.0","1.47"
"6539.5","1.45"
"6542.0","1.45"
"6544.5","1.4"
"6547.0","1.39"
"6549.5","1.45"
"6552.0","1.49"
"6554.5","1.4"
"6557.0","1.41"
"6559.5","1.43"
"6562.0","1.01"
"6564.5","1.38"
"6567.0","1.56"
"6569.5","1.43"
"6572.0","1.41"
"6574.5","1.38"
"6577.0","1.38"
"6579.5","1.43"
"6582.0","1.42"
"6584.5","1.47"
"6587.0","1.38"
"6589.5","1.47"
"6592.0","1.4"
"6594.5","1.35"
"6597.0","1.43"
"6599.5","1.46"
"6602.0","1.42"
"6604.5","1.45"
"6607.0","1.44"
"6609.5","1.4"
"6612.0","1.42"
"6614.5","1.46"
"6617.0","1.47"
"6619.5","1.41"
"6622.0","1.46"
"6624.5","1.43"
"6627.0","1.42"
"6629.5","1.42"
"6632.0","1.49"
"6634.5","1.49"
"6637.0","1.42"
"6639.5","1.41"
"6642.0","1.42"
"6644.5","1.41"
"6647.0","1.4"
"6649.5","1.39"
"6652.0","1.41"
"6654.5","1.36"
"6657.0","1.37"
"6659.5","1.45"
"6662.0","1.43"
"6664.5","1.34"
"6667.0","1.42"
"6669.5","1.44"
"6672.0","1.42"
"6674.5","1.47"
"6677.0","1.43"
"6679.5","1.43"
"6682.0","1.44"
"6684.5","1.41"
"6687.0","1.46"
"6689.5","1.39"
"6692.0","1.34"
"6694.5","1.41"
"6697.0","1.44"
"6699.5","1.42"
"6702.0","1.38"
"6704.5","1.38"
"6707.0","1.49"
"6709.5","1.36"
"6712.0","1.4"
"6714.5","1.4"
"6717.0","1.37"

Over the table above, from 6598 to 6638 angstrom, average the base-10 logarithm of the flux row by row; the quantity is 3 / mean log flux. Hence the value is 18.9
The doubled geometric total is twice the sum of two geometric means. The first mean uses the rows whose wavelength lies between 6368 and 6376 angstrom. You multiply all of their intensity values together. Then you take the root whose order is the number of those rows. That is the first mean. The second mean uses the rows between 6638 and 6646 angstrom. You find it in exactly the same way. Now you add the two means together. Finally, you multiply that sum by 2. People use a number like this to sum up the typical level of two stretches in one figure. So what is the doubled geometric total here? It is 5.68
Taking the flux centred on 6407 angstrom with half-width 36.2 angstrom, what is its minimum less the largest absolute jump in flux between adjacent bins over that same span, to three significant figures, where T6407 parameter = 1.16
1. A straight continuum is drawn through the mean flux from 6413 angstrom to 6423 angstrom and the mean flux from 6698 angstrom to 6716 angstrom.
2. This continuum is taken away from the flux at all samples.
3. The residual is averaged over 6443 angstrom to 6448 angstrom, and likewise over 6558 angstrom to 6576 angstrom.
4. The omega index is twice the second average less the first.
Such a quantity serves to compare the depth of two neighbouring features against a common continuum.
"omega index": -0.19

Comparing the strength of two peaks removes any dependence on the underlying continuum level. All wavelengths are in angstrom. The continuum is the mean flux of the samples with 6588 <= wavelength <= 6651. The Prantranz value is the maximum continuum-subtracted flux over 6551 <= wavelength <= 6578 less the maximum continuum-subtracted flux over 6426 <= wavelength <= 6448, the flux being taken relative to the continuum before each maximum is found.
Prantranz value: 0.020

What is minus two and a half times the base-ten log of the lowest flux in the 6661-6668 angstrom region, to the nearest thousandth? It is -0.318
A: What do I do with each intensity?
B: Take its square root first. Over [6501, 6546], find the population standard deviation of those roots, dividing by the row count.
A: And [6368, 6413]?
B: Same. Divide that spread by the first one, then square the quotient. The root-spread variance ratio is 1.3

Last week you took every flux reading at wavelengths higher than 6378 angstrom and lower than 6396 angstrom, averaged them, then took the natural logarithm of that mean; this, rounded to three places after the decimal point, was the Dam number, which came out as 0.359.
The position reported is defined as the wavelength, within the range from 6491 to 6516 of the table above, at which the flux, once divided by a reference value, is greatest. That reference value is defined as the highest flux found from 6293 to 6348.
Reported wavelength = 6514.5 angstrom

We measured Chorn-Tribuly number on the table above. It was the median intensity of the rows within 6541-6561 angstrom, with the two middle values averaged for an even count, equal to 1.42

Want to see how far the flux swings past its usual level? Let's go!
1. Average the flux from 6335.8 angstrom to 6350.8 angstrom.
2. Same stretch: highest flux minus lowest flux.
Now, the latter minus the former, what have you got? -1.30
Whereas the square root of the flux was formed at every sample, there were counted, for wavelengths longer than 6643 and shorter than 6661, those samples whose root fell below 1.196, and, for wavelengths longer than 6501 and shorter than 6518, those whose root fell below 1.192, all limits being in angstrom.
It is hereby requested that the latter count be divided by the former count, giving 0.2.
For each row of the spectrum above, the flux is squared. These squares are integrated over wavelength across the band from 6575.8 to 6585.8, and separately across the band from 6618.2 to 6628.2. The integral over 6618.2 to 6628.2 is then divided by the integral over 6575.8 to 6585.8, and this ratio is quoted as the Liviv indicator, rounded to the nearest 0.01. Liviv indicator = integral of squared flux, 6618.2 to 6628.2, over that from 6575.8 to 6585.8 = 1.01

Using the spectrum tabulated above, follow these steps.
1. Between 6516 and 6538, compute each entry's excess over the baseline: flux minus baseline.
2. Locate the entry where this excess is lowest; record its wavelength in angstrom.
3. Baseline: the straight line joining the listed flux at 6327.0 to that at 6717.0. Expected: 6532.0 angstrom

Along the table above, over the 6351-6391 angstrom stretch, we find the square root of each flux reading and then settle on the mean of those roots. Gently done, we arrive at 1.19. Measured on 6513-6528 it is 1.20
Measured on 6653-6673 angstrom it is 1.18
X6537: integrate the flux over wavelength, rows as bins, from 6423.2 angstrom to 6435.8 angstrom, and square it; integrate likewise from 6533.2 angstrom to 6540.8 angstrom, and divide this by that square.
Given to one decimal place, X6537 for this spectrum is 0.0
